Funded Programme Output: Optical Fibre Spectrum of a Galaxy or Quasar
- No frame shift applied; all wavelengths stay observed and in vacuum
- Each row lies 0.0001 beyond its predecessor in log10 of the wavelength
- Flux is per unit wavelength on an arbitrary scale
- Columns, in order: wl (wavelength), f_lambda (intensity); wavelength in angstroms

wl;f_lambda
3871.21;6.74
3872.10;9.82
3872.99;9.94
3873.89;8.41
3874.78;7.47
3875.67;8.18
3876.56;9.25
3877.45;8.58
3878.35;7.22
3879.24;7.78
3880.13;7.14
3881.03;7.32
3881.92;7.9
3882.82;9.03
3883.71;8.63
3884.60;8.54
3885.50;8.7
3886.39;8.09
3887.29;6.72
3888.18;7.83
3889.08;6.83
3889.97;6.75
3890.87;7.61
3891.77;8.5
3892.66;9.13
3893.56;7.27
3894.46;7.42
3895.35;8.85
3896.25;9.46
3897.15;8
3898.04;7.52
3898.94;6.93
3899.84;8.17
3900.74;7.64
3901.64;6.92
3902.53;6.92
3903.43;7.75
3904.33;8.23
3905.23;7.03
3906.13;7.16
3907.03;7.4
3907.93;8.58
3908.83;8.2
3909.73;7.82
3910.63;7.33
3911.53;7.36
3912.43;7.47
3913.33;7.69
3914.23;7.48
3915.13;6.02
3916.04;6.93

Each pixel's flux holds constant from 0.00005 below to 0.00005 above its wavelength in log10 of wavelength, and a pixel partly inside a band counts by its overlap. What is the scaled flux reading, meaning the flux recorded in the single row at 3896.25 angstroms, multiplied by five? 47.3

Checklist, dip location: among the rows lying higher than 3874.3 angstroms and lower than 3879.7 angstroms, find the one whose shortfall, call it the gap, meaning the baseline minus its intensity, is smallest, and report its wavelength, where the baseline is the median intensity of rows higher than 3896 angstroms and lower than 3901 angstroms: 3876.56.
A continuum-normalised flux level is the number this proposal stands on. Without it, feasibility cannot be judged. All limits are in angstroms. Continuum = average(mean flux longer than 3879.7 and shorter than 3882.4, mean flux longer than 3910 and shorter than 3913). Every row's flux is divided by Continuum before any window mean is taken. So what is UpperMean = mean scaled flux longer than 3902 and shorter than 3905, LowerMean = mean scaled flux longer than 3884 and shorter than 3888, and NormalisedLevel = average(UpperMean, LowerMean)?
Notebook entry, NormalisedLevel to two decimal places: 1.05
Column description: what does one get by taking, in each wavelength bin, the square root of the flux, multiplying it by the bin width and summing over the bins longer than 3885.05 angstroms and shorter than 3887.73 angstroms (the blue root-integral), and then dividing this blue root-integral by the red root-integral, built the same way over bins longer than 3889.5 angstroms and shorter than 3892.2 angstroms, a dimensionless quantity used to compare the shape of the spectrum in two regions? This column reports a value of 1.01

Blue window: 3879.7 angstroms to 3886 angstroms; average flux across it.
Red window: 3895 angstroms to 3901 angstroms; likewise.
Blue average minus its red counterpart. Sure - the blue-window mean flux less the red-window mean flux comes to 0.10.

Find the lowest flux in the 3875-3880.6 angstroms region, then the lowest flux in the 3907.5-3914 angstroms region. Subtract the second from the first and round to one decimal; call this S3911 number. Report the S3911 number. -0.2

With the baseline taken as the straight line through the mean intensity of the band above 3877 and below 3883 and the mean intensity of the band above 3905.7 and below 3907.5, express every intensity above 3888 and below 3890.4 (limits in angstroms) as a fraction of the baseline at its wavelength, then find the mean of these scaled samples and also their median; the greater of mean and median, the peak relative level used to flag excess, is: 0.93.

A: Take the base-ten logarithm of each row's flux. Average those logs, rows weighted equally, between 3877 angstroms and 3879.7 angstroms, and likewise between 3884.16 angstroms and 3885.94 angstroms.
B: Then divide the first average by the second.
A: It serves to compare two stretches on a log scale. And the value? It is 0.96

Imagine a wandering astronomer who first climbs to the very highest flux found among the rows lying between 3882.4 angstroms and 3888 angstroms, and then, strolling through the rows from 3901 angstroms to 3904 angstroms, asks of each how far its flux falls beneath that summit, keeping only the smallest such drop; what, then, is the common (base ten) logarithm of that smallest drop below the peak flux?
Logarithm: 0.11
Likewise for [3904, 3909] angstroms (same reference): -0.35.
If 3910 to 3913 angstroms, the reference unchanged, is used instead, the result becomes 0.19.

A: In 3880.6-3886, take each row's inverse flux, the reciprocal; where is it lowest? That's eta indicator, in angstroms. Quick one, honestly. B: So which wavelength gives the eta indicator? 3882.82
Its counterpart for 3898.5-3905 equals 3904.33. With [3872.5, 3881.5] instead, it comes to 3872.99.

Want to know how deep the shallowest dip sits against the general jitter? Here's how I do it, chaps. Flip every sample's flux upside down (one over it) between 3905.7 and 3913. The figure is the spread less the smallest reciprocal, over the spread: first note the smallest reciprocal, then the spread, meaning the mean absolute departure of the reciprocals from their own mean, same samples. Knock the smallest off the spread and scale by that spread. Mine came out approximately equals -16.7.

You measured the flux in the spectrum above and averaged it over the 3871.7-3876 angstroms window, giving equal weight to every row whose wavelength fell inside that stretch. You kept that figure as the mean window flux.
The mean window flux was 8.8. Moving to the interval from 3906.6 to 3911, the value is 7.9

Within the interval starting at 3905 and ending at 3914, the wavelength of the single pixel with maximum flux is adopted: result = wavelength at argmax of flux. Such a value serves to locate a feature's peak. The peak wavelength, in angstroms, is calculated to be 3907.93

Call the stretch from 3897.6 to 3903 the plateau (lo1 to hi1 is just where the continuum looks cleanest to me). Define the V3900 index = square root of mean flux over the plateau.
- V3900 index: 2.71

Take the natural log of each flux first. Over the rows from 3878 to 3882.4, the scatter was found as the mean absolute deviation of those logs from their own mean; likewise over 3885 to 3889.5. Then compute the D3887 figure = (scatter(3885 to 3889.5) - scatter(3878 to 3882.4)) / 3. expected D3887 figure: 0.017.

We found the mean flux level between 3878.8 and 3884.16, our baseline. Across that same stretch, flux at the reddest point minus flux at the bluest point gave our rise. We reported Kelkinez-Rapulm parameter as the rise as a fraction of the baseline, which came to 0.11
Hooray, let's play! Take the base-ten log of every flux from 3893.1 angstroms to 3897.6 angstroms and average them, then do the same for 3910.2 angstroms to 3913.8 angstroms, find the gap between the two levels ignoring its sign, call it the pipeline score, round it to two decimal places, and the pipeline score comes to 0.04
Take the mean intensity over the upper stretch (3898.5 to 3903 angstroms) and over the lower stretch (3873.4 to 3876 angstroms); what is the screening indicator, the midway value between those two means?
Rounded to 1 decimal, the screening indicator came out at 7.7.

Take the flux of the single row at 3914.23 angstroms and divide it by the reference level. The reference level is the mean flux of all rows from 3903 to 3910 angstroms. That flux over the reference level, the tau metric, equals 0.96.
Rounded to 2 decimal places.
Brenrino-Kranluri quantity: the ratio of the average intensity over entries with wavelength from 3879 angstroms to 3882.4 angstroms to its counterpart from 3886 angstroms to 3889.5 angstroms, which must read 1.02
